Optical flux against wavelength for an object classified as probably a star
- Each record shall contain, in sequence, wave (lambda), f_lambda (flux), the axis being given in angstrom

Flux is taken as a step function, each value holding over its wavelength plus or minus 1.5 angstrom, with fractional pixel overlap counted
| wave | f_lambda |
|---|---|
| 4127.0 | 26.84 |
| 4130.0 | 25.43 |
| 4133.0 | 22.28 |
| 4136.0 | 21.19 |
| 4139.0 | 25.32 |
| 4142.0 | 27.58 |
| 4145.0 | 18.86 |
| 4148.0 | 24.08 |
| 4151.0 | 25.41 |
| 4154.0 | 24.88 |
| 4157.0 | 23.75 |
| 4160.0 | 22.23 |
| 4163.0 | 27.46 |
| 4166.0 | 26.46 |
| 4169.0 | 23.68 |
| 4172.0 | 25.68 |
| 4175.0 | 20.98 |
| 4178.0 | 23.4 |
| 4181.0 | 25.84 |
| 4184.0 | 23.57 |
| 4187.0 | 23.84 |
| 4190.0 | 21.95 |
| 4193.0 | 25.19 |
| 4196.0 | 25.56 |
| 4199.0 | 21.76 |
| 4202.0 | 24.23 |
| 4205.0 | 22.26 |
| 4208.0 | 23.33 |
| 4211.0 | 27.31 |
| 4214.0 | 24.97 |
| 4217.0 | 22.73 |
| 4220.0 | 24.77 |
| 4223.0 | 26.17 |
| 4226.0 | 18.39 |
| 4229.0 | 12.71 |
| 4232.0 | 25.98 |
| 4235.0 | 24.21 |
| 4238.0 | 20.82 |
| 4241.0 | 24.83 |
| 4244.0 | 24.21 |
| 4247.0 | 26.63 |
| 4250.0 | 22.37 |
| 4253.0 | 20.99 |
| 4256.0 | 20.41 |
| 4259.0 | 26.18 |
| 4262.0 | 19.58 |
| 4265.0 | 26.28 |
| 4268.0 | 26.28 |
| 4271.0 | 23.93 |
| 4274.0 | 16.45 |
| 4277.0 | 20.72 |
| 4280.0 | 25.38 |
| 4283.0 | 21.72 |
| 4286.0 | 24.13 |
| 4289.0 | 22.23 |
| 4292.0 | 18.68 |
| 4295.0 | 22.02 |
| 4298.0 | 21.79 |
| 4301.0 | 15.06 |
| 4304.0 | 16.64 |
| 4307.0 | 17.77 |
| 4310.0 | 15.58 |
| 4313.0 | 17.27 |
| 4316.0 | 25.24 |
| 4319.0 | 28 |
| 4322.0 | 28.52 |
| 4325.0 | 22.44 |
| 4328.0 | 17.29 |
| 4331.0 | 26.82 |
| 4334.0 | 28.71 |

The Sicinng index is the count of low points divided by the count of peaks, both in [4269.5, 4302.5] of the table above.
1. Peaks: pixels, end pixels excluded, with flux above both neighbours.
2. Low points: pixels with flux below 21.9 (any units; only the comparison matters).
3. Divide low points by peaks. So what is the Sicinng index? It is 2.0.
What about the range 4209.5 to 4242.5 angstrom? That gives 1.5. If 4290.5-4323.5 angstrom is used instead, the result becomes 3.5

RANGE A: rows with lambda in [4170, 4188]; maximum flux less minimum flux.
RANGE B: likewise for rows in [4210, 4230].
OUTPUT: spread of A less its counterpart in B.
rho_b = -10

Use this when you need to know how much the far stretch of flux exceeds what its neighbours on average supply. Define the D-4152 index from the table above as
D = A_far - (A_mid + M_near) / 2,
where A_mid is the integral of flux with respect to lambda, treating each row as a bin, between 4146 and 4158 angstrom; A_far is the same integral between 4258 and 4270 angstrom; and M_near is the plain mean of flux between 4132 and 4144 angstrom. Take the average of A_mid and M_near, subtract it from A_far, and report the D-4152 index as 136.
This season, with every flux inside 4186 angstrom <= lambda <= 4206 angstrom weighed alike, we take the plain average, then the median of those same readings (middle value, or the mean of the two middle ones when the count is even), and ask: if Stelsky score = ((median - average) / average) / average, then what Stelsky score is 0.0005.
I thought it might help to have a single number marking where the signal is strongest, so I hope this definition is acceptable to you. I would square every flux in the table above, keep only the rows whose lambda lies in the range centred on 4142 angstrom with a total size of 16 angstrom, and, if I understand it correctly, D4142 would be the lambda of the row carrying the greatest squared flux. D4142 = 4142.0 angstrom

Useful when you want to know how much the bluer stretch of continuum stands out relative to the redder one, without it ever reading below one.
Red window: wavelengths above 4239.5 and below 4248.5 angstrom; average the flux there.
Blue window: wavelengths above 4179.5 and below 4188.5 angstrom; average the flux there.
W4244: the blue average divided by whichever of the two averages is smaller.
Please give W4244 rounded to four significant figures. 1.000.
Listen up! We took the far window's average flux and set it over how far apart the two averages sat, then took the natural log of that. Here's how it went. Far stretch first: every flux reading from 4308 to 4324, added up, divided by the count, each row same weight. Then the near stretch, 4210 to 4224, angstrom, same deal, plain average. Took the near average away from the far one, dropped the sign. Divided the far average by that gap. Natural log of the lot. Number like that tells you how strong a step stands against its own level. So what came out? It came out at 2.3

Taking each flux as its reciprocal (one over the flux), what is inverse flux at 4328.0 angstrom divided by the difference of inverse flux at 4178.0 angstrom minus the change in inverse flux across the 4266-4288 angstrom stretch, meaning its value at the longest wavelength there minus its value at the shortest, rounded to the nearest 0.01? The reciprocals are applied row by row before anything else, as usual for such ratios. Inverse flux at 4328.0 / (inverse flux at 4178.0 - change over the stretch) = 1.47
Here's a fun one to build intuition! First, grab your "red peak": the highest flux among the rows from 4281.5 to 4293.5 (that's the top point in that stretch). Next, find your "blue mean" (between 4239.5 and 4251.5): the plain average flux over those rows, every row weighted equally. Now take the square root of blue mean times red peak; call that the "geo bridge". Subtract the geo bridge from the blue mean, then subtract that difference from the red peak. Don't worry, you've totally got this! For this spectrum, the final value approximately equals 24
